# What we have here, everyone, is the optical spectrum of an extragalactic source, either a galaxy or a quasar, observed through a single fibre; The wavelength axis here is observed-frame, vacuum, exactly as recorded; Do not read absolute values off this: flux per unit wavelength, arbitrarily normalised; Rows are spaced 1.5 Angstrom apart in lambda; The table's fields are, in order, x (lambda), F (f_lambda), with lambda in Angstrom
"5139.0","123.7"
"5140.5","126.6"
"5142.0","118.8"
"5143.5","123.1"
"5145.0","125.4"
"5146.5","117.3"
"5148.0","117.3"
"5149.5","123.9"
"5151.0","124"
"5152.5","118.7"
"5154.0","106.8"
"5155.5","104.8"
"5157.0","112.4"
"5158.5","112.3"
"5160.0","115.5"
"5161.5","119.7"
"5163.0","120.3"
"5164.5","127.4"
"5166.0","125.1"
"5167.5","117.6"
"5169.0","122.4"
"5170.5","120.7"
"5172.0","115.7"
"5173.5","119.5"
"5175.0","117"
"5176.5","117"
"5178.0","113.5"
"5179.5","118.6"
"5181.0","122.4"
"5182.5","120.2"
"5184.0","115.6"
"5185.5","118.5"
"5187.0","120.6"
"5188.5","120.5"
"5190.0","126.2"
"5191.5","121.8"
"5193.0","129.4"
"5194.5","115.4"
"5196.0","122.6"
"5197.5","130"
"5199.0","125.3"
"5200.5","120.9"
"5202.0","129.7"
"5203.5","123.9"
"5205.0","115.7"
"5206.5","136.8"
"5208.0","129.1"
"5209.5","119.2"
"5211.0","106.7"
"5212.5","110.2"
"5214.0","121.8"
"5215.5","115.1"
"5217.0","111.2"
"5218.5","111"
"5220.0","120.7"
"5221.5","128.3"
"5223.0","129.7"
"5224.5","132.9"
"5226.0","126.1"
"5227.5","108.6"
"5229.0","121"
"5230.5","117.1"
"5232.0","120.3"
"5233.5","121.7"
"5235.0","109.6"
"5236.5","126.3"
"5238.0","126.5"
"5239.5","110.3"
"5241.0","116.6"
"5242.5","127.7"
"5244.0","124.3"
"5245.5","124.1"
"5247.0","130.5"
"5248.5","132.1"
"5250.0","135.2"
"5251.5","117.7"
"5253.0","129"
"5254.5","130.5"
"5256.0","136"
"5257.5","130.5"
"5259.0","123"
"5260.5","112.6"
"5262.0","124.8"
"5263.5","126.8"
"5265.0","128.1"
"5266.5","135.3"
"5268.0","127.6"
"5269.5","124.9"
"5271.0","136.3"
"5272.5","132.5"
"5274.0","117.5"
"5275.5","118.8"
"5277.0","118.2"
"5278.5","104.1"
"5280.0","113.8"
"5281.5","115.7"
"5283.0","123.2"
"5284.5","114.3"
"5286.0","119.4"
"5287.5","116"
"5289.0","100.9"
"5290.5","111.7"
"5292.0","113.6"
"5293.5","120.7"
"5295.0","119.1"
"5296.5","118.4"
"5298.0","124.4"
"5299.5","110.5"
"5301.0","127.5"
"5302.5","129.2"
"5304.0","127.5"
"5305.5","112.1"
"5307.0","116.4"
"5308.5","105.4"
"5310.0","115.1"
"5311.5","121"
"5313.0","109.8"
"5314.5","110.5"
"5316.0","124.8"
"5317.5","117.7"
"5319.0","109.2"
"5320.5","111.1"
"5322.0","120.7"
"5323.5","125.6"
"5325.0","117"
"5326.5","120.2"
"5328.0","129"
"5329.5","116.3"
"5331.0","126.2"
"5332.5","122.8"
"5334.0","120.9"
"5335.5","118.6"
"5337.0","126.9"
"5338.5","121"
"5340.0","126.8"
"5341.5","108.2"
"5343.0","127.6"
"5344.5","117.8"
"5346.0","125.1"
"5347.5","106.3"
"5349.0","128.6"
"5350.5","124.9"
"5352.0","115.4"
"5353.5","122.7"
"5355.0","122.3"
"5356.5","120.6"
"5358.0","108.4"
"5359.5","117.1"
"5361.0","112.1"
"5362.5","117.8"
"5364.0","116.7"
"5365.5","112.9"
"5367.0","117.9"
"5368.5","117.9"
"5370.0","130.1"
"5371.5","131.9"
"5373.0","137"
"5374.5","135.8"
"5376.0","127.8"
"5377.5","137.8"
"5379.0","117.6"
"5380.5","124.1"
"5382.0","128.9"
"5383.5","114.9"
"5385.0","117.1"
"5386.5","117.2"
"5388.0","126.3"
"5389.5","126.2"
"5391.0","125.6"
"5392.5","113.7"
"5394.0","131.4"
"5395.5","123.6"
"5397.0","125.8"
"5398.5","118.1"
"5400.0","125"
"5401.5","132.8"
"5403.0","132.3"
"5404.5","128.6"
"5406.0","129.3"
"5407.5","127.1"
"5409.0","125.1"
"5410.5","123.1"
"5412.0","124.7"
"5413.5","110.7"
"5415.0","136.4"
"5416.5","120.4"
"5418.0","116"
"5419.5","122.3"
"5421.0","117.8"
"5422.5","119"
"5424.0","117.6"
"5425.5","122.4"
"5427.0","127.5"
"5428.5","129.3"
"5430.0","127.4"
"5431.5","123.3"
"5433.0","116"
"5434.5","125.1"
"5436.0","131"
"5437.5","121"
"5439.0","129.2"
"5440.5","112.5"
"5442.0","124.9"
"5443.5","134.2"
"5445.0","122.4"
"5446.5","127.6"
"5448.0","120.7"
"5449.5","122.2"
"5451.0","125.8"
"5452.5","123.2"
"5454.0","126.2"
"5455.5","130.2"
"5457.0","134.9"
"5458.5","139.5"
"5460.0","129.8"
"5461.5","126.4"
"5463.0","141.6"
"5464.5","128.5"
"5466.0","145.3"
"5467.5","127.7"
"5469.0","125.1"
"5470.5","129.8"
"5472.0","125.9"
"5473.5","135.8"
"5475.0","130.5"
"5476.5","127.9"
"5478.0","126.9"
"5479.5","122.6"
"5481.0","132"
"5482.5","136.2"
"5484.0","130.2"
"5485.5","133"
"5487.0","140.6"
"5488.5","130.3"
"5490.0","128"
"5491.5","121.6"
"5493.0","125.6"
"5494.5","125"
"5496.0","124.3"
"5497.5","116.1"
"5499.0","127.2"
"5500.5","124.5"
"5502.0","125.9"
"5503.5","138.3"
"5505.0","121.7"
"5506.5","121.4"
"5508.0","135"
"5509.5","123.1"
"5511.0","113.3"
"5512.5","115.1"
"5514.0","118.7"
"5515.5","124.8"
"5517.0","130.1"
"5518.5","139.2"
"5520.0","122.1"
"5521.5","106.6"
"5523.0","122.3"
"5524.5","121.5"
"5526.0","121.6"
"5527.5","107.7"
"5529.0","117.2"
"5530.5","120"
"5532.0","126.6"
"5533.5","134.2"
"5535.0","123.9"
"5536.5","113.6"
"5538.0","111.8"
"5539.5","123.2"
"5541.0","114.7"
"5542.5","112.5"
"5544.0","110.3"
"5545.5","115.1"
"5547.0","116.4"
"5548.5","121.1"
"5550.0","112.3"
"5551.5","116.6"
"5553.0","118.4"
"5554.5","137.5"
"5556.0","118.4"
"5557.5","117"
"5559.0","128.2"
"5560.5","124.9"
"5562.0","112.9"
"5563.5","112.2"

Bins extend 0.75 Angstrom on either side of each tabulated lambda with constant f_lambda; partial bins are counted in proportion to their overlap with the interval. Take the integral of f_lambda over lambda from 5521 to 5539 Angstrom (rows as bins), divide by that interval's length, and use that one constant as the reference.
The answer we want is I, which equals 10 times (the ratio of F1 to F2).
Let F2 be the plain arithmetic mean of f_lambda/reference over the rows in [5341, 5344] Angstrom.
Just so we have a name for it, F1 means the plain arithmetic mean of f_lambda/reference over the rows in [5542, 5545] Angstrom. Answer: 9.45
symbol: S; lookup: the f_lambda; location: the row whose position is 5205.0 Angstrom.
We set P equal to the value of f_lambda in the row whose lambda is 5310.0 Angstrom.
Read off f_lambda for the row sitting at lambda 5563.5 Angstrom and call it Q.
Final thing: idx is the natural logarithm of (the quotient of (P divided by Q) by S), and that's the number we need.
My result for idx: -4.73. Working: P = 115.1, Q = 112.2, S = 115.7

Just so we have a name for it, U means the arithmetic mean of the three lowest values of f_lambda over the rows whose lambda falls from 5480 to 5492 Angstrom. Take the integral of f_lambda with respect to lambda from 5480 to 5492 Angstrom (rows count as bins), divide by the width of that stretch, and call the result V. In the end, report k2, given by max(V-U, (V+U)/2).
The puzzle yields 129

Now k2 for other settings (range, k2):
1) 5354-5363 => 115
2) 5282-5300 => 112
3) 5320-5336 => 118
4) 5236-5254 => 120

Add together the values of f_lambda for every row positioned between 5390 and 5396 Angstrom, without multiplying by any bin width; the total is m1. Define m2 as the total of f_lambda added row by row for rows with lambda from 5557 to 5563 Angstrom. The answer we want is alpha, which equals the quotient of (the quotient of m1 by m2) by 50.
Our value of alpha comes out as 0.0205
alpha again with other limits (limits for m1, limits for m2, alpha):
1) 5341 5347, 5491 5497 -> 0.0193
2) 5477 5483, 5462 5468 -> 0.0191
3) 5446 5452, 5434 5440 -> 0.0196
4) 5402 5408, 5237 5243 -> 0.0215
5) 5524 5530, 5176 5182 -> 0.0199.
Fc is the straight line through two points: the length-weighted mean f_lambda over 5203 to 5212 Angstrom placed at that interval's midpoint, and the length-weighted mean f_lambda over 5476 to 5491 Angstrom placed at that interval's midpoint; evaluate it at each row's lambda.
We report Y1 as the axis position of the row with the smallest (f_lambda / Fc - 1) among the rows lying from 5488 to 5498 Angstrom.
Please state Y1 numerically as 5497.5 Angstrom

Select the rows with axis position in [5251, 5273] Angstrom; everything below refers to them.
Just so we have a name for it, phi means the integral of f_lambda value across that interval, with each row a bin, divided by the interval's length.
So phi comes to 128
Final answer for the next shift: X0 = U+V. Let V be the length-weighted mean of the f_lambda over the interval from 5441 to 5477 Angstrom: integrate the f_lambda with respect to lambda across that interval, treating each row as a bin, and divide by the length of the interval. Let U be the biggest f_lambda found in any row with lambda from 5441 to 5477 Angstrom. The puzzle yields 275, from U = 145.3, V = 129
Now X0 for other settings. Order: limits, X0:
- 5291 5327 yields 247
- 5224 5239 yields 254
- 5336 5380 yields 260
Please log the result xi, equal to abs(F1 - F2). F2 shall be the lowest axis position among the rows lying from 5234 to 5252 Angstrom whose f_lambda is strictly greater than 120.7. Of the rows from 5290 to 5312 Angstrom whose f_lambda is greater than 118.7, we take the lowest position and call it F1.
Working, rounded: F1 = 5293.5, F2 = 5236.5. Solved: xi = 57.0 Angstrom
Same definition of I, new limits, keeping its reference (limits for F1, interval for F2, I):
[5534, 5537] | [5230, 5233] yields 10.00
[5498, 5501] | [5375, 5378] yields 9.48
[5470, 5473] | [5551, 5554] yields 10.88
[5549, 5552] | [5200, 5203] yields 9.13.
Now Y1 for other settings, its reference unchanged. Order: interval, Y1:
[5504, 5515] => 5511.0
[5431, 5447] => 5440.5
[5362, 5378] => 5365.5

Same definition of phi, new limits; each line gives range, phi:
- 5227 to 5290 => 122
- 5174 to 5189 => 118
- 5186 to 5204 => 124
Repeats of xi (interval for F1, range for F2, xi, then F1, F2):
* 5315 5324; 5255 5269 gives 60.0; 5316.0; 5256.0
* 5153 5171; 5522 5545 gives 361.5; 5161.5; 5523.0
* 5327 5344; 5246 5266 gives 81.0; 5328.0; 5247.0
